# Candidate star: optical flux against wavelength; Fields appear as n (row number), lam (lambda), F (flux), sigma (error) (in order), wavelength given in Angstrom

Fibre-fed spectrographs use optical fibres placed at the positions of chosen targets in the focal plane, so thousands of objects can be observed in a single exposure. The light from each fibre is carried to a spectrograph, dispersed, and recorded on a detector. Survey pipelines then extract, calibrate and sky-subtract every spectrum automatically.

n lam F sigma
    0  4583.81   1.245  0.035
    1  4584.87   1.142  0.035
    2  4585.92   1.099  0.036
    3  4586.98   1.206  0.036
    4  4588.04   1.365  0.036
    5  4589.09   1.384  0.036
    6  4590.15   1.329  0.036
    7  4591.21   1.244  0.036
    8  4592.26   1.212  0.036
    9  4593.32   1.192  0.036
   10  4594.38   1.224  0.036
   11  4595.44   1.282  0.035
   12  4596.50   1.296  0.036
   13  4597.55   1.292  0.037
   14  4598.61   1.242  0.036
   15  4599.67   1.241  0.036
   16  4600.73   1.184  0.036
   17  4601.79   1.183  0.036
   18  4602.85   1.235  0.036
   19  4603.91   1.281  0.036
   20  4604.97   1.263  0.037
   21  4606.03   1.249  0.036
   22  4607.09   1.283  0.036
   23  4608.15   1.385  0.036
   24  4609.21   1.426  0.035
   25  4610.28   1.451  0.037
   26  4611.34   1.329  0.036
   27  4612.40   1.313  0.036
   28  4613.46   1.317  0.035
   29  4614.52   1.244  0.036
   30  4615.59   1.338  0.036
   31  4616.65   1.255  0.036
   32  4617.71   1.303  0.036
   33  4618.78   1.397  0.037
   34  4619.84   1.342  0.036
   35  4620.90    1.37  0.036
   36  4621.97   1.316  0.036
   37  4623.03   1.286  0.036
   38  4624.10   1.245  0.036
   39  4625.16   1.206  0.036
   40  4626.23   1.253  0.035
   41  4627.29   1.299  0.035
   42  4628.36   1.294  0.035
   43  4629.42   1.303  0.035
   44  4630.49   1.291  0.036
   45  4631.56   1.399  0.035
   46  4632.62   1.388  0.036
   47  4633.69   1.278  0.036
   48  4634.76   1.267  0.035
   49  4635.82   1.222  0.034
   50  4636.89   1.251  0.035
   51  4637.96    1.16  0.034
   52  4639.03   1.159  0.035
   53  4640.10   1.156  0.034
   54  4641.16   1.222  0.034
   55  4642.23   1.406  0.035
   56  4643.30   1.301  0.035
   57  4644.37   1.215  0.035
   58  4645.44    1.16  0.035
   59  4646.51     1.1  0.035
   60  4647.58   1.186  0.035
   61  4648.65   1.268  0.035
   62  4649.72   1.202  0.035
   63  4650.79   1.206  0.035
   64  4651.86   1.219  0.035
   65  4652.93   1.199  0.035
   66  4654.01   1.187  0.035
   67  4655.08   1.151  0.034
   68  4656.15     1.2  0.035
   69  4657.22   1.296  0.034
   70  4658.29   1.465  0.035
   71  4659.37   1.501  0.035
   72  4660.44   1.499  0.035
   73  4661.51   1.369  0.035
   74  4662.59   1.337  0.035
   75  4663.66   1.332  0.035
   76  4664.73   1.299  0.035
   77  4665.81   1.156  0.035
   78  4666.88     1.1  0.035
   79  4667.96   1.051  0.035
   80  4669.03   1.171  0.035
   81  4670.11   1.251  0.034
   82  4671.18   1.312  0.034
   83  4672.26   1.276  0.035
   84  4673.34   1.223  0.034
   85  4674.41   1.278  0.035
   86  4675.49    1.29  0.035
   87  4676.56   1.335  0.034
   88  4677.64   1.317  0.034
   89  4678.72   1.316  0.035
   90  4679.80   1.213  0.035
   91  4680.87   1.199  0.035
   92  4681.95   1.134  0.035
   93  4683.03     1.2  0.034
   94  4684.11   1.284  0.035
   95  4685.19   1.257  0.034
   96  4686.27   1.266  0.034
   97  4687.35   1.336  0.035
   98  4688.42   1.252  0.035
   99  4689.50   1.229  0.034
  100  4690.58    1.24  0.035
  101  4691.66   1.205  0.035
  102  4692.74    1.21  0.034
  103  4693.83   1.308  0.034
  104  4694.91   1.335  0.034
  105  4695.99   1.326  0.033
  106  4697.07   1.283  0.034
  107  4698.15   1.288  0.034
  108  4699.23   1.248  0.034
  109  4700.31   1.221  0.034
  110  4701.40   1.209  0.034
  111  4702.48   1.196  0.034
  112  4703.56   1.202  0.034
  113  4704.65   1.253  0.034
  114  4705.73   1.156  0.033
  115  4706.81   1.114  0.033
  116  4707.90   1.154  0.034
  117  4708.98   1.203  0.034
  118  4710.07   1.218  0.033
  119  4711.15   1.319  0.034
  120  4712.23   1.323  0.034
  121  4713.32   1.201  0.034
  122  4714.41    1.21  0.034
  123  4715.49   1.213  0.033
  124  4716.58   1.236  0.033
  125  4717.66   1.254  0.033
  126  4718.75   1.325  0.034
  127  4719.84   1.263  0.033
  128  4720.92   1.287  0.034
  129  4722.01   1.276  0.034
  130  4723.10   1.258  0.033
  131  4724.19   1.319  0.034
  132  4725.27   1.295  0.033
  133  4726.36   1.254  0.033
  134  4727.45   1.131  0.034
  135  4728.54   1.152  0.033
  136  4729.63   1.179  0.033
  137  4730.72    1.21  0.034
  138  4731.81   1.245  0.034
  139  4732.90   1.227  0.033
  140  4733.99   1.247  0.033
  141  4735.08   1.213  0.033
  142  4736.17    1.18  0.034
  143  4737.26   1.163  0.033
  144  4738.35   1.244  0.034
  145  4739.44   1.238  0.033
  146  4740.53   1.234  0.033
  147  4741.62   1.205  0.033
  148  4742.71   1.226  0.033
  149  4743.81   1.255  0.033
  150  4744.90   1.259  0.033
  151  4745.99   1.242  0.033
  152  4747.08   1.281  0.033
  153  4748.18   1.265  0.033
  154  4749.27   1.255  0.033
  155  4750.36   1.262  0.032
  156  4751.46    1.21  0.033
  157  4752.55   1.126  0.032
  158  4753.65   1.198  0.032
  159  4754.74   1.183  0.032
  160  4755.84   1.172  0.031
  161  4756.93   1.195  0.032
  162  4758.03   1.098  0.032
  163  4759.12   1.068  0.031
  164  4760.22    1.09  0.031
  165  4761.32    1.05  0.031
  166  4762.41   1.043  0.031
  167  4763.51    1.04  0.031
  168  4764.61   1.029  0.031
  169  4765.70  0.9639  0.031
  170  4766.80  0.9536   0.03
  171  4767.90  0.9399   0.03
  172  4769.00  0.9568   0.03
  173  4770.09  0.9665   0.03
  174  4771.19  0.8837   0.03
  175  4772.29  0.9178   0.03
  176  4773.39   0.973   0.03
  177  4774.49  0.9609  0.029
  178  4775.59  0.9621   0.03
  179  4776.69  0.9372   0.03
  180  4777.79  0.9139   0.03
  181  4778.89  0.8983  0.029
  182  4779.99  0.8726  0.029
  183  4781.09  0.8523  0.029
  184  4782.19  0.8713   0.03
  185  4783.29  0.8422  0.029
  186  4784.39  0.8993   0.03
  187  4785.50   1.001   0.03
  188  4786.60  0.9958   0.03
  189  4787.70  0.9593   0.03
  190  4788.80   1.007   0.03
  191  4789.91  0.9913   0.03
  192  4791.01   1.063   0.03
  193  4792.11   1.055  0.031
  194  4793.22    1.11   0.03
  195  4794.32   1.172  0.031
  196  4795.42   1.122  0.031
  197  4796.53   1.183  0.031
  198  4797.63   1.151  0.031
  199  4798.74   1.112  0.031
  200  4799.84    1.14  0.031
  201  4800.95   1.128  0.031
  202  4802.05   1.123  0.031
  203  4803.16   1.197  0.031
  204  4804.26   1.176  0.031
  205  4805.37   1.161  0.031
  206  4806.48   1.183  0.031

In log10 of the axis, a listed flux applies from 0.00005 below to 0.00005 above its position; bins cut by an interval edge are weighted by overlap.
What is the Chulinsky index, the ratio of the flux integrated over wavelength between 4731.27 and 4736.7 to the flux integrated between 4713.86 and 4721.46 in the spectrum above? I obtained 0.70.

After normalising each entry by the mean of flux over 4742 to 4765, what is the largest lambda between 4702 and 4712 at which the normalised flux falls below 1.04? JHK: 4708.98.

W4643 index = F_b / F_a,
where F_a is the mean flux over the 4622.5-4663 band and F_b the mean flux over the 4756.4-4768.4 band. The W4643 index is 0.82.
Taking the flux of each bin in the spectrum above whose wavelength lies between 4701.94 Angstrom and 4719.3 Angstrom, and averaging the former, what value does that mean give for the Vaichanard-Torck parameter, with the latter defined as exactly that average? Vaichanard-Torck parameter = 1.22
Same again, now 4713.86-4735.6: 1.24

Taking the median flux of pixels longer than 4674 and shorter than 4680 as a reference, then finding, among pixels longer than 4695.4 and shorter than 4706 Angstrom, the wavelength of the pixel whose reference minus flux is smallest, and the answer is 4695.99 Angstrom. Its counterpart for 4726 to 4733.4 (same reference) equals 4726.36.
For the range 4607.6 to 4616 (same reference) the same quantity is 4610.28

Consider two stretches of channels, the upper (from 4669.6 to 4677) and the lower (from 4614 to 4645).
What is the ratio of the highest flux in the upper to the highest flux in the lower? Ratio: 0.95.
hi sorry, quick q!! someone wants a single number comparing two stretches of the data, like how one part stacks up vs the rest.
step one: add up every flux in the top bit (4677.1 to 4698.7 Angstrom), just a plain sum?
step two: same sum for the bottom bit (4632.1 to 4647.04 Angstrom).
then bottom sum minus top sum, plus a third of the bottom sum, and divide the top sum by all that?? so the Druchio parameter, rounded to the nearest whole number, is -12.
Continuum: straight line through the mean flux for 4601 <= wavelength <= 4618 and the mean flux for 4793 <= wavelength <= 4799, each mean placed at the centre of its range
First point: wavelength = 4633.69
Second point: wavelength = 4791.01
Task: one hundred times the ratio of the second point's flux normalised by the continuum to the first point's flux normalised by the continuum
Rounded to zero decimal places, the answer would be 93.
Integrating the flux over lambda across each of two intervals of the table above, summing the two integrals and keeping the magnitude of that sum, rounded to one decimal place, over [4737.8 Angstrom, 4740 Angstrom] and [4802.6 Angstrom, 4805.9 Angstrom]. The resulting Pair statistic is 6.6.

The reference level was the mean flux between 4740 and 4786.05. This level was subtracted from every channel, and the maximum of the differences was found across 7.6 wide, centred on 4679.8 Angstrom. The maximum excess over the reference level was 0.27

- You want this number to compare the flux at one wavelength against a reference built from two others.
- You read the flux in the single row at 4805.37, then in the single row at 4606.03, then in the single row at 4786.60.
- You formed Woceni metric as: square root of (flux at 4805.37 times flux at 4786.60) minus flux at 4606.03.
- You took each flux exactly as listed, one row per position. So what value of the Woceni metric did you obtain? -0.17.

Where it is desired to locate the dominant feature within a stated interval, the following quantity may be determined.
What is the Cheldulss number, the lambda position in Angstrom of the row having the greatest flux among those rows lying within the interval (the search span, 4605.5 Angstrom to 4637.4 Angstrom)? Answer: 4610.28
